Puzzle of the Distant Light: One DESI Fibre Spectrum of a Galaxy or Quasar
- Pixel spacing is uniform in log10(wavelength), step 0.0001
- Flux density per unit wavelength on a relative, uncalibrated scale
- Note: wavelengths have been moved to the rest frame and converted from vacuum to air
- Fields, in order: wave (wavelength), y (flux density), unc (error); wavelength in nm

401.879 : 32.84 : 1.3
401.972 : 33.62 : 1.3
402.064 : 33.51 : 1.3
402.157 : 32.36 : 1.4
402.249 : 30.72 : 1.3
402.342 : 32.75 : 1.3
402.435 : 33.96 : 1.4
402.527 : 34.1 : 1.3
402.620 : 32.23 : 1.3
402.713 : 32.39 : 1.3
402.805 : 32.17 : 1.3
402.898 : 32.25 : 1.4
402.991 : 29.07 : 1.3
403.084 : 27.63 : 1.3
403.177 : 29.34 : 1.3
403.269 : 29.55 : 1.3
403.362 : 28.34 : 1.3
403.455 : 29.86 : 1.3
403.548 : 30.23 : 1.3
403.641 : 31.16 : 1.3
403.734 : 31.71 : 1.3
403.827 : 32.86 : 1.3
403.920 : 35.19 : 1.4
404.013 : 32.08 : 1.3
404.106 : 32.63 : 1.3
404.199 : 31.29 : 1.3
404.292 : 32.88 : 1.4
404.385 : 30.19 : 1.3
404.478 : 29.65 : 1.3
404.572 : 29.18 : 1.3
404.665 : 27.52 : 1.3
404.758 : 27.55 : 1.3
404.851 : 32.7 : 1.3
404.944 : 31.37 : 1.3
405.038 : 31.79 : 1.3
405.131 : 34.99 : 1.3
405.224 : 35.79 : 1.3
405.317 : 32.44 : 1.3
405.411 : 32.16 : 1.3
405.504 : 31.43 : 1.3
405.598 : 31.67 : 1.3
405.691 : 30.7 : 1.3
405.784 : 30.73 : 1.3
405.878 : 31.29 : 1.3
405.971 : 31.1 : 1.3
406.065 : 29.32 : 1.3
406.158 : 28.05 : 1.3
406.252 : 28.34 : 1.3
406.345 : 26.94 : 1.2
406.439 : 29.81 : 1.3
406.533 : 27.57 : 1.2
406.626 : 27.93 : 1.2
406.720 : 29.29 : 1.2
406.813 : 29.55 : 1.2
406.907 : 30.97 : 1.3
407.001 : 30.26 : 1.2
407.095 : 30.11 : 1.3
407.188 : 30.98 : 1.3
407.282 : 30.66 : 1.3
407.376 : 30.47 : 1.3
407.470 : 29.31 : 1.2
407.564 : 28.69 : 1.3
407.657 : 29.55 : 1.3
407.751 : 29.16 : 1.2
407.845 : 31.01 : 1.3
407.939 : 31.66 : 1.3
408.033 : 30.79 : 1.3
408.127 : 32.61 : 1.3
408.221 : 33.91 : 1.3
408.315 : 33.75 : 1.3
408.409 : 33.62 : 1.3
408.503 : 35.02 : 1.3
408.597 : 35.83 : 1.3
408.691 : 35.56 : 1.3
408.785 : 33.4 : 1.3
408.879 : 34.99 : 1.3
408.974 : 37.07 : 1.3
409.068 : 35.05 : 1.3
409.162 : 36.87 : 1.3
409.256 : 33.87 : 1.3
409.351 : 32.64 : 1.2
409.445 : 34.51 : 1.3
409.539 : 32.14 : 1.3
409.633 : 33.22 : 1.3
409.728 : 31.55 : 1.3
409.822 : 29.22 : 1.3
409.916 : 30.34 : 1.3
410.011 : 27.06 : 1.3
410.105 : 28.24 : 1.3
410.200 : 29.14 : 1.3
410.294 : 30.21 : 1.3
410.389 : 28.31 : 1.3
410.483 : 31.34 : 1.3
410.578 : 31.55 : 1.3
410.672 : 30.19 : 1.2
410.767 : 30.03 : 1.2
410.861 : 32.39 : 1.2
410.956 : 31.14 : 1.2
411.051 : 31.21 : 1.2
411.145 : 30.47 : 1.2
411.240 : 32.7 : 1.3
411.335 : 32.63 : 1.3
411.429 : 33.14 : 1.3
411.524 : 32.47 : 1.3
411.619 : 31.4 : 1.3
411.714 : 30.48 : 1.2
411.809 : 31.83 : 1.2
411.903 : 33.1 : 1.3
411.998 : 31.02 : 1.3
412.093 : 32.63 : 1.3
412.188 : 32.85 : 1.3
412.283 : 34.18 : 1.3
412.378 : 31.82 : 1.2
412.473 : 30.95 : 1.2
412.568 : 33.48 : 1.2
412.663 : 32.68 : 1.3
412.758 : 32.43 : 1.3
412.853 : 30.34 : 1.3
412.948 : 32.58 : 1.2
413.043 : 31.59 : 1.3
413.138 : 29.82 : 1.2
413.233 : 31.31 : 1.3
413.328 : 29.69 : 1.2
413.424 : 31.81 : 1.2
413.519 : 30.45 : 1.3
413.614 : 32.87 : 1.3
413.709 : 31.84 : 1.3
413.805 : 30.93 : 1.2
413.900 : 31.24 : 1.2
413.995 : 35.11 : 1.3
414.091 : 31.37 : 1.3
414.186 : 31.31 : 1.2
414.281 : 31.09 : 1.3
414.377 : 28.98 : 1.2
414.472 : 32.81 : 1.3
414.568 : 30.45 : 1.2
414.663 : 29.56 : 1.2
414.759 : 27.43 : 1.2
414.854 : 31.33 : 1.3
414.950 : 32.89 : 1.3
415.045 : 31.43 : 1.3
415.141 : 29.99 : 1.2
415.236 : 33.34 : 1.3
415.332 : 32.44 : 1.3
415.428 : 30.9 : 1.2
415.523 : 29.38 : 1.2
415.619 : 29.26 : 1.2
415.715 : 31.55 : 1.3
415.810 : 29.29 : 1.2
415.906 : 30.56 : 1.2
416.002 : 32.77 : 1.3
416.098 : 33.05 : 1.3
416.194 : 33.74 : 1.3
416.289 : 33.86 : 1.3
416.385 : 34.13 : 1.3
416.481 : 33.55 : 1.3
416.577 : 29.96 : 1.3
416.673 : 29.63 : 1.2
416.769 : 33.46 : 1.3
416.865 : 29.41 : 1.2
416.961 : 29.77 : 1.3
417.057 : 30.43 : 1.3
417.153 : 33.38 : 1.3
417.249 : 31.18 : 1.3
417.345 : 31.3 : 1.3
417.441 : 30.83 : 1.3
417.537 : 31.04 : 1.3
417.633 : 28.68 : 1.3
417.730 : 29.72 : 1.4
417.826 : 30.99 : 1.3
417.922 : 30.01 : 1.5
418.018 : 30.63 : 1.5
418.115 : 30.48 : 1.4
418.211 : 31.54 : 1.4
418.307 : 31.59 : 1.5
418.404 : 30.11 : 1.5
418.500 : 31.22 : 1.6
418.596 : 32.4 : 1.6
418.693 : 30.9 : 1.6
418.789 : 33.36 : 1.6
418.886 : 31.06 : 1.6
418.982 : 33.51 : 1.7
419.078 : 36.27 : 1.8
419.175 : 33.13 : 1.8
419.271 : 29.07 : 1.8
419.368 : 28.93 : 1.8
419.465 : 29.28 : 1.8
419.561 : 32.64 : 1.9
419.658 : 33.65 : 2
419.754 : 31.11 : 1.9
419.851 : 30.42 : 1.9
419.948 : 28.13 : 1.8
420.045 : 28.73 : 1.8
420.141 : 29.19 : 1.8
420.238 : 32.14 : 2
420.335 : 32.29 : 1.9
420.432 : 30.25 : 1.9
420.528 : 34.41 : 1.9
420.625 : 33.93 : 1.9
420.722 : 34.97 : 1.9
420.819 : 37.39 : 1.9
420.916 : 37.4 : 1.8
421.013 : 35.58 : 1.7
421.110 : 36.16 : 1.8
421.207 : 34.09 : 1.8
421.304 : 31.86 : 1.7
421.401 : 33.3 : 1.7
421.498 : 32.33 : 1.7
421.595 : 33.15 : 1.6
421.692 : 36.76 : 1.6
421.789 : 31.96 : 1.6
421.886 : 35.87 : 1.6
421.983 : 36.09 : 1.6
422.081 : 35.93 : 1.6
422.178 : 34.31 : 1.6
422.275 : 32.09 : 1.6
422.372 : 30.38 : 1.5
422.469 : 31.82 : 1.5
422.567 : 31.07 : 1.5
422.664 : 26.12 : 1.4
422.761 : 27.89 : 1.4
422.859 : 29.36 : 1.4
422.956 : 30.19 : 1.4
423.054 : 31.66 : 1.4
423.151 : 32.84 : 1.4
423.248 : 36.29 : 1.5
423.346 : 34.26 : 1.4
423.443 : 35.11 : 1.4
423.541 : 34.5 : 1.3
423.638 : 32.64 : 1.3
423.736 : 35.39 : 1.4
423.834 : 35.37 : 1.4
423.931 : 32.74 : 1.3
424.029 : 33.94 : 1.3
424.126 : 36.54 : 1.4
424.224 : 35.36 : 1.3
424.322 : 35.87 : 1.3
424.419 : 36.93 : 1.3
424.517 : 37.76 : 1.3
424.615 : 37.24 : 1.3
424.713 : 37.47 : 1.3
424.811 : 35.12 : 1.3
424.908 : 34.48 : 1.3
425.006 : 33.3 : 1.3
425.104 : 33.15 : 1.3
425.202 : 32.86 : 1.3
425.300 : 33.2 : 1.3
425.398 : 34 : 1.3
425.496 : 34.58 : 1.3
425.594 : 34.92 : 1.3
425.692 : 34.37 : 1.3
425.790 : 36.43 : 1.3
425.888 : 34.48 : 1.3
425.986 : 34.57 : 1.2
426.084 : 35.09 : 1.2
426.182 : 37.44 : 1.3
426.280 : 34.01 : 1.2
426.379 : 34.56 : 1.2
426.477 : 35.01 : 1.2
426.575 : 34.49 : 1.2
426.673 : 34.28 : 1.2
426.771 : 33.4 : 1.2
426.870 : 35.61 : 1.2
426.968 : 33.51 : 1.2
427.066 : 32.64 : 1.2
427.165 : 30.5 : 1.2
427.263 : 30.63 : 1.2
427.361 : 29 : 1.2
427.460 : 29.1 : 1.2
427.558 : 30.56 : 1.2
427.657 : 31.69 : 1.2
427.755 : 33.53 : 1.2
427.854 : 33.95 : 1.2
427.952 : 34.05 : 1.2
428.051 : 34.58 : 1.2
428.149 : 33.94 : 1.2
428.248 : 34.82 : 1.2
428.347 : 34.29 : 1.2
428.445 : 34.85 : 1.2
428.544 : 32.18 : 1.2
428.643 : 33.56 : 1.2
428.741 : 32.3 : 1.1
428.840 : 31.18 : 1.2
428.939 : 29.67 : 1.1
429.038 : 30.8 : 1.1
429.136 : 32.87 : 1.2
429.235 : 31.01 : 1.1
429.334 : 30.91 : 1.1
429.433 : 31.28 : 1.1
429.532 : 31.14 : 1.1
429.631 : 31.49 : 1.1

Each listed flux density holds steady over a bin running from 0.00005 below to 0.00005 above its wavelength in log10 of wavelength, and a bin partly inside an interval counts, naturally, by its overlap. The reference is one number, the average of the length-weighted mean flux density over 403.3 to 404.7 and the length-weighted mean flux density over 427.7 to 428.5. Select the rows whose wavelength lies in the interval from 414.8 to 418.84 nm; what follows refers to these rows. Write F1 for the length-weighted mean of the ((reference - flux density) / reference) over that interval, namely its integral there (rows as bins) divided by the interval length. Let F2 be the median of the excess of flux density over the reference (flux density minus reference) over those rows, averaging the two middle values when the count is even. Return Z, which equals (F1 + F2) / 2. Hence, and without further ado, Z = -0.73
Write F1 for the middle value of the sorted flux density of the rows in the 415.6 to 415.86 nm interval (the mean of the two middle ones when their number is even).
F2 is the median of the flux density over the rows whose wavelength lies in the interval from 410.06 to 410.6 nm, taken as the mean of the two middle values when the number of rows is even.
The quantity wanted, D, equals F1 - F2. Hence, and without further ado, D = 0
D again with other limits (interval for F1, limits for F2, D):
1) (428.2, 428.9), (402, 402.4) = 1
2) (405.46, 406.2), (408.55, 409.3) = -4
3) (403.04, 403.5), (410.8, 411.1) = -2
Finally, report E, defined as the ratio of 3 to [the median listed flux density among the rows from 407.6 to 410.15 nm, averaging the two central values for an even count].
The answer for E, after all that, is 0.0903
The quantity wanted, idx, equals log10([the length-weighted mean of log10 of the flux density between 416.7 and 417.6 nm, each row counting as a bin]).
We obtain 0.174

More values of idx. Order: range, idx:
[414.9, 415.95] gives 0.174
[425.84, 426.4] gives 0.188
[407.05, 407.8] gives 0.169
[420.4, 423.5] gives 0.182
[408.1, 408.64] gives 0.186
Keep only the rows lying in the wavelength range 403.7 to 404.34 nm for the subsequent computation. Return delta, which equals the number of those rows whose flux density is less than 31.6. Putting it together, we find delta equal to 1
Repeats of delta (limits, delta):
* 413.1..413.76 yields 4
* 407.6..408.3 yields 4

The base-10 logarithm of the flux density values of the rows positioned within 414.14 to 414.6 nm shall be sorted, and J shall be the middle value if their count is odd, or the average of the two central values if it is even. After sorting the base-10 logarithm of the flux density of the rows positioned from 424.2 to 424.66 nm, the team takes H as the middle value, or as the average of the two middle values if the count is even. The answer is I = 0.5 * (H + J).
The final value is 1.53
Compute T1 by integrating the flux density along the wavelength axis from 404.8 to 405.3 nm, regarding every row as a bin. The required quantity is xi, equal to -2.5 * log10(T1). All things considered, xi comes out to -3.05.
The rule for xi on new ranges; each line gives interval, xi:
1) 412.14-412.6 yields -2.94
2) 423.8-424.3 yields -3.10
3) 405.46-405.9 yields -2.84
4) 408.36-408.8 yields -2.96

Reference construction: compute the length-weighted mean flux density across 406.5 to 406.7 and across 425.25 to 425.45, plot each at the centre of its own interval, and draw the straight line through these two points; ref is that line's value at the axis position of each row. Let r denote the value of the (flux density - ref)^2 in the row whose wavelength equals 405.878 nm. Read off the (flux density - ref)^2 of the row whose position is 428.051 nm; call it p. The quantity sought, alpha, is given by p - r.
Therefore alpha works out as -12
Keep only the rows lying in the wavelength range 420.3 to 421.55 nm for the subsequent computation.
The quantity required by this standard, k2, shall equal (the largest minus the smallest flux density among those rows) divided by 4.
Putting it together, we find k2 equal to 1.8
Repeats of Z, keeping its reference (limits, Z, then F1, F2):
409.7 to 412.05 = -0.70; 0.054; -1.5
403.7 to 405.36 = -0.32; 0.026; -0.7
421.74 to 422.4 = 0.83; -0.040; 1.7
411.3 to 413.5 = -0.38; 0.022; -0.8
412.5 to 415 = -0.62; 0.038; -1.3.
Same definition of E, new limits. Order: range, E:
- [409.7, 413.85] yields 0.0956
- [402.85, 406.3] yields 0.0963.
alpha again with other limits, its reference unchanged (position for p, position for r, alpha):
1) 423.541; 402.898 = -26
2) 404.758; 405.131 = -55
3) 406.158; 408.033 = -6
